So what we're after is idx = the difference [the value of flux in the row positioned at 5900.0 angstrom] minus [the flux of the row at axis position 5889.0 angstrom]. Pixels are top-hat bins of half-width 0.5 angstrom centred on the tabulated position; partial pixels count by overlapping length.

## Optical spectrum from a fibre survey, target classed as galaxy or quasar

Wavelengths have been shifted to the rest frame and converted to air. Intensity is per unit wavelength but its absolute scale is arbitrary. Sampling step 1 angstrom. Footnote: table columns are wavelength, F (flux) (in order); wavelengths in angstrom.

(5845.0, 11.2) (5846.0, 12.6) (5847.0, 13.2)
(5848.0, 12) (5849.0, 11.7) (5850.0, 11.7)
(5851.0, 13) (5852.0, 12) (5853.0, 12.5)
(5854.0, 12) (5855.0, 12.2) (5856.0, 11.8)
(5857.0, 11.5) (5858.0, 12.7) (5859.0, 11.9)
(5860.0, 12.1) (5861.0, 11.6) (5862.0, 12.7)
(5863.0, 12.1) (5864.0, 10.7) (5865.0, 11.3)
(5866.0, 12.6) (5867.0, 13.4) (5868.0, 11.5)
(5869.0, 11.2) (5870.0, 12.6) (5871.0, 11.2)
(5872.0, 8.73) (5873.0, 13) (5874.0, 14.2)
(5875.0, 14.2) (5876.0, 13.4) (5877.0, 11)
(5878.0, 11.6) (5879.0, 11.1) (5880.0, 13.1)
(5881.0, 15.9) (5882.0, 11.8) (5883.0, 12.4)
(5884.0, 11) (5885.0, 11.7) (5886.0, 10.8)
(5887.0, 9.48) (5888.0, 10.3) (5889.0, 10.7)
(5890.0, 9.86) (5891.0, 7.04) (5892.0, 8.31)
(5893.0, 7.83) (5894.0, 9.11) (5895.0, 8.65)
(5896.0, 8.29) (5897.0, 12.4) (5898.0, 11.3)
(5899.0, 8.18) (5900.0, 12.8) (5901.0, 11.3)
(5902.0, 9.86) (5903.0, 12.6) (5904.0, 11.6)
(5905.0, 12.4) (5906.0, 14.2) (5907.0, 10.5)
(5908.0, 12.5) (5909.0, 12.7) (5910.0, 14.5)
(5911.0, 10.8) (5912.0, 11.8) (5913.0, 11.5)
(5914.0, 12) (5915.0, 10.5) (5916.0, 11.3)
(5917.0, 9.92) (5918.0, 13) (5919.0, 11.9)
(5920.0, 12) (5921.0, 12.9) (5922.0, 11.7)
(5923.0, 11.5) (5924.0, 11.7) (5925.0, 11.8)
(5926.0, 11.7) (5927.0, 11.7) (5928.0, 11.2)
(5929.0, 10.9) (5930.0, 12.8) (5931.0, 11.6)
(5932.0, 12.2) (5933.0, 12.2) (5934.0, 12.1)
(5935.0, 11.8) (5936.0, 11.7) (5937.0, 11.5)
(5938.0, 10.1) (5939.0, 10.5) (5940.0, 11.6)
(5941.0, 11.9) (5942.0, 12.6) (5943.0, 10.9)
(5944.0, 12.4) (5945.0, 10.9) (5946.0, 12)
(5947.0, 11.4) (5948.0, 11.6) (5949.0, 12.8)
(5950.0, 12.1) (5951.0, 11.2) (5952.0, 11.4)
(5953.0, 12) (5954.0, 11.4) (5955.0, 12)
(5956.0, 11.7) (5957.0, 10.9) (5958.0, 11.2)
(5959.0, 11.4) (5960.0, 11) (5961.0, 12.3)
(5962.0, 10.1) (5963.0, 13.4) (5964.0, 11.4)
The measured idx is 2.1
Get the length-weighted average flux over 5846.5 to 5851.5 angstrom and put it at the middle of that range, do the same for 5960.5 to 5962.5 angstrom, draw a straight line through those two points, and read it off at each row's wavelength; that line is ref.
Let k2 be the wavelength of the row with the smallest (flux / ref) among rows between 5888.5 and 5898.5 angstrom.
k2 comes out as 5891.0 angstrom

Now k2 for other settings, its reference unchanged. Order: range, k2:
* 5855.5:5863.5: 5857.0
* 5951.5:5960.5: 5957.0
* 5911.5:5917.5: 5917.0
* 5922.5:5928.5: 5928.0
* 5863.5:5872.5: 5872.0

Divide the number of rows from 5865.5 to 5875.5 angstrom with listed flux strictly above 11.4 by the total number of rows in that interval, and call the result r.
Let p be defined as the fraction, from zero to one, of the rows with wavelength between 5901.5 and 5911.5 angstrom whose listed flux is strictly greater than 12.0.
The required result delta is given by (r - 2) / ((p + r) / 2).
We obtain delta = -2.0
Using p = 0.60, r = 0.70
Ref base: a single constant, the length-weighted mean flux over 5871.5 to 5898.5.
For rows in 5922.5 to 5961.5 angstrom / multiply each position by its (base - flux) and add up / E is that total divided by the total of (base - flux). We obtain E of 5941.3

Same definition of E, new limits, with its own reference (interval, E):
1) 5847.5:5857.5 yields 5852.3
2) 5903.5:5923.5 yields 5912.2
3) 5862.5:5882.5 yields 5874.6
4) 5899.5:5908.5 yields 5904.6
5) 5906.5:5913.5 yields 5910.0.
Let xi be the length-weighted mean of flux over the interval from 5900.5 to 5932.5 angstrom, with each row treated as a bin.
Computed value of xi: 11.8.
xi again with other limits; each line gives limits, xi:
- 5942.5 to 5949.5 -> 11.7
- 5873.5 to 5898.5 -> 11.0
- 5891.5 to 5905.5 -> 10.3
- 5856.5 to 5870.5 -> 12.0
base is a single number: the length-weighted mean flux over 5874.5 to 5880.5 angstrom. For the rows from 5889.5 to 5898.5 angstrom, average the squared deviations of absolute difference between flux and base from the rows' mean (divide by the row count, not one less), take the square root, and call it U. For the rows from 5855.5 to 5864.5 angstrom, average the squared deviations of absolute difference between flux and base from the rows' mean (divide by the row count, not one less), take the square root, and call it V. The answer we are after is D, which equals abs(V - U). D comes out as 1.18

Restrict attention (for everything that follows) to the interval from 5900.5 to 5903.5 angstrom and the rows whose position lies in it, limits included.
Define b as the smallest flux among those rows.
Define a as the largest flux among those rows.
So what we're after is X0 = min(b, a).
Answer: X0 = 9.9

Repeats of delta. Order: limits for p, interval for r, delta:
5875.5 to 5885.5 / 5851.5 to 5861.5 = -1.4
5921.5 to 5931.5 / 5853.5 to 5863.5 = -1.8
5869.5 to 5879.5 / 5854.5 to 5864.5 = -1.6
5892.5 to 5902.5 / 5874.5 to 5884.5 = -2.9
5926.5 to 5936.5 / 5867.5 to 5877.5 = -2.8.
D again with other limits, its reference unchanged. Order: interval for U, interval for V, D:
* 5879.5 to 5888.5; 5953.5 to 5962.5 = 0.48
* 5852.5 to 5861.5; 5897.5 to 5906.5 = 1.01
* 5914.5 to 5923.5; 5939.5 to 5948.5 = 0.18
